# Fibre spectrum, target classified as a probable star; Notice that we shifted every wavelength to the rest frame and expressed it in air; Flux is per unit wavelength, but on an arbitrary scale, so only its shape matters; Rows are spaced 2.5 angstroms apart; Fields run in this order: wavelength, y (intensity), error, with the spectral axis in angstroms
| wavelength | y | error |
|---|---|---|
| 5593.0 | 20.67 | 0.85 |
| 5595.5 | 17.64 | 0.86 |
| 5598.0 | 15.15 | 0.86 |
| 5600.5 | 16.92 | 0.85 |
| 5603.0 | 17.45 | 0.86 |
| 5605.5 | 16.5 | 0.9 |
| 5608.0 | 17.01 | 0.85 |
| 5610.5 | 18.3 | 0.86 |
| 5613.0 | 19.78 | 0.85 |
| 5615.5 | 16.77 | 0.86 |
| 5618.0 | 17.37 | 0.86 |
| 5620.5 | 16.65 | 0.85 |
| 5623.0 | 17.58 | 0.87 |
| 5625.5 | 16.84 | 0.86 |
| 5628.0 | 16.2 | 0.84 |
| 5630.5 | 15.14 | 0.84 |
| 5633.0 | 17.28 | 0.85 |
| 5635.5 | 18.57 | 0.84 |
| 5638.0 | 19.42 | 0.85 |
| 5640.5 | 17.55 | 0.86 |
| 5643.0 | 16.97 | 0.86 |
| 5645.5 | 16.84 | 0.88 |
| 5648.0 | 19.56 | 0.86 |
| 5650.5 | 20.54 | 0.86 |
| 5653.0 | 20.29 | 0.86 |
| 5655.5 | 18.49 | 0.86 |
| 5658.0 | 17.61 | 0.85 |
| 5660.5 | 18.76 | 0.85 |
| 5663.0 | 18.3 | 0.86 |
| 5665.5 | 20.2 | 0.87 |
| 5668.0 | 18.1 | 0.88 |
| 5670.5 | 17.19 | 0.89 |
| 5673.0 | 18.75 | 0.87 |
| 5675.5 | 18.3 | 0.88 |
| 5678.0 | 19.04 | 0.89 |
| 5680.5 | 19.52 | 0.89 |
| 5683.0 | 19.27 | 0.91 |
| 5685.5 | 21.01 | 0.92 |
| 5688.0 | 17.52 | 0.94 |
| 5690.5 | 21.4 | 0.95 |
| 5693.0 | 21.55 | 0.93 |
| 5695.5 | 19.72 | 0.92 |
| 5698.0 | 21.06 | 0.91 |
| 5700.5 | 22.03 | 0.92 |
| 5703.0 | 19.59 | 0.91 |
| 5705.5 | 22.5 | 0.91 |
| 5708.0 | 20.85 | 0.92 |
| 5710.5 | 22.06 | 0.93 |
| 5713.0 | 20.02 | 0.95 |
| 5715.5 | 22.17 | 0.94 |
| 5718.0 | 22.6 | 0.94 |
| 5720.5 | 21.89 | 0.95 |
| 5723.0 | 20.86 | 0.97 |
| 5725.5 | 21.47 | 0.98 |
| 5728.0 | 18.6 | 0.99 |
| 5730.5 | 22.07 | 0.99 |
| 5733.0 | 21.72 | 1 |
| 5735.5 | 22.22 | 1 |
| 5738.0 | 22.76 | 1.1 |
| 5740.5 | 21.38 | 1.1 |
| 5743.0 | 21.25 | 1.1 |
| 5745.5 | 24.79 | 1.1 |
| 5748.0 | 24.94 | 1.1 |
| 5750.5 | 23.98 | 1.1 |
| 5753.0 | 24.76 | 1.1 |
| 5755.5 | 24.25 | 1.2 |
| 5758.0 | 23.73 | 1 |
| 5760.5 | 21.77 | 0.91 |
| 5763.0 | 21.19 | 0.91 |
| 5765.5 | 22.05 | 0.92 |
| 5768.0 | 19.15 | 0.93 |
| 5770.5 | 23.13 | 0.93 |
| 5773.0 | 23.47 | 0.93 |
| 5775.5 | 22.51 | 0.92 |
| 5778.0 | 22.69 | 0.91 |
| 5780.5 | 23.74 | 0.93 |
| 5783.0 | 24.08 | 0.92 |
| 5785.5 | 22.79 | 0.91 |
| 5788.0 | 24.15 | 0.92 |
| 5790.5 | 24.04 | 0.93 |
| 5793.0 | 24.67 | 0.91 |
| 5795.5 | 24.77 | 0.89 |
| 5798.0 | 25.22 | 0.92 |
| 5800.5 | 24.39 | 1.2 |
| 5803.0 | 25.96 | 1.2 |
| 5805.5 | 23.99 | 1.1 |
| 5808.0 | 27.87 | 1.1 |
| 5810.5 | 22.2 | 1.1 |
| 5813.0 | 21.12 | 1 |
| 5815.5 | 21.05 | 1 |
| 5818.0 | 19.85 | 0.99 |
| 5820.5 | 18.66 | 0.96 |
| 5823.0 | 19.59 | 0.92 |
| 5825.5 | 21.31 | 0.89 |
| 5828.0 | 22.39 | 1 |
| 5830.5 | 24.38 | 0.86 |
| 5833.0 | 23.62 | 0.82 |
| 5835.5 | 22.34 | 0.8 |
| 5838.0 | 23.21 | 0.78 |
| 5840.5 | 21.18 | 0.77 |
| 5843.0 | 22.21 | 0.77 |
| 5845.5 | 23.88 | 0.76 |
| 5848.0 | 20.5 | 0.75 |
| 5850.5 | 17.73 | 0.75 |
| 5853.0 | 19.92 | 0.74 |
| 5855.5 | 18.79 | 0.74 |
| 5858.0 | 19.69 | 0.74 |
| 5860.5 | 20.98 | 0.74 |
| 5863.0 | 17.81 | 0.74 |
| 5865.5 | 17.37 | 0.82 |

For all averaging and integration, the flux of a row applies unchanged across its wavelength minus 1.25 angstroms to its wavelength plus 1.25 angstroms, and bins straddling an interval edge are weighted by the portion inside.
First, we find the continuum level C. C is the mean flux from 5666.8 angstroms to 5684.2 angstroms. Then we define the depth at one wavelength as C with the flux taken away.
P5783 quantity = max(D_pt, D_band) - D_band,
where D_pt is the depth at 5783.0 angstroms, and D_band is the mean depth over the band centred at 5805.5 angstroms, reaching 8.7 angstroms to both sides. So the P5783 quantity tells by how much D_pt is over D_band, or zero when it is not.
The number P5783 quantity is 0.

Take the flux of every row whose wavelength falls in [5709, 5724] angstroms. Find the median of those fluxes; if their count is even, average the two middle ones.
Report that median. 22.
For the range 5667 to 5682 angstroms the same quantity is 19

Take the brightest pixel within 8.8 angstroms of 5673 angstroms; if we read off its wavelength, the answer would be 5665.5 angstroms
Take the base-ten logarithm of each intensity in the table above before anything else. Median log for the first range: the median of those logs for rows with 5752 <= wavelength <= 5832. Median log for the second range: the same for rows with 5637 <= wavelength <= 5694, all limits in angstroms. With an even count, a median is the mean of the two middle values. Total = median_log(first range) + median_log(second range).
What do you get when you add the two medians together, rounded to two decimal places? 2.64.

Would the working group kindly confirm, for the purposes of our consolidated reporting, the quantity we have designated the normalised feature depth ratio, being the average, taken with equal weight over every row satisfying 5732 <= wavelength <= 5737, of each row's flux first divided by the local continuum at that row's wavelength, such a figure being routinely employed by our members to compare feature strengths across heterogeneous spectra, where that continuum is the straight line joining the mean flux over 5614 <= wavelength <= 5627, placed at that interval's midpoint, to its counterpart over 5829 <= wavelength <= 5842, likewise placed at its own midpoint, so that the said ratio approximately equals 1.09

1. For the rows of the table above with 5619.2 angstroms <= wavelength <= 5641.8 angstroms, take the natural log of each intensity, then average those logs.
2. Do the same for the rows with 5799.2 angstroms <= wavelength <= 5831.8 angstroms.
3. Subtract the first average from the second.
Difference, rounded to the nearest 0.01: 0.26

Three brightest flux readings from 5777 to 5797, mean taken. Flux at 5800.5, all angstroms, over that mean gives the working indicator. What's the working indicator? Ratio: 0.99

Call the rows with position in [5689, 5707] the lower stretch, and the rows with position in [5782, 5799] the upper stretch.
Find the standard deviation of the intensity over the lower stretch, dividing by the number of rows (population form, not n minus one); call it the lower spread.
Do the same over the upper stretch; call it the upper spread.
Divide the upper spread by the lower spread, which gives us 0.70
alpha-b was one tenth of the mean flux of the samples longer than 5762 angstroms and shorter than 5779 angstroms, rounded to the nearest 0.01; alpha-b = 2.20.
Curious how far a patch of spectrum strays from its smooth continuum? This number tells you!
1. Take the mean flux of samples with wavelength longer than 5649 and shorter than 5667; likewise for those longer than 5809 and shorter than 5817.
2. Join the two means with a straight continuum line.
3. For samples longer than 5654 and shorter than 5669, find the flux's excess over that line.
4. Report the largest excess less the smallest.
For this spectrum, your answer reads 2.5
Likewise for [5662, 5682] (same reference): 3.1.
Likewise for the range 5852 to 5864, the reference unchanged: 3.2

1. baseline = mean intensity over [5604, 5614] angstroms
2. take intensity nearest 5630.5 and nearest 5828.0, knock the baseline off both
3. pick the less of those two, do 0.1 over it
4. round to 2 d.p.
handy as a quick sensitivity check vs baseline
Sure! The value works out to -0.04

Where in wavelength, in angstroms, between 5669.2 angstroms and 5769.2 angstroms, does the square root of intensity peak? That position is 5748.0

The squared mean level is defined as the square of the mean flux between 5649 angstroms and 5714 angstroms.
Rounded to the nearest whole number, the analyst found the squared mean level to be 390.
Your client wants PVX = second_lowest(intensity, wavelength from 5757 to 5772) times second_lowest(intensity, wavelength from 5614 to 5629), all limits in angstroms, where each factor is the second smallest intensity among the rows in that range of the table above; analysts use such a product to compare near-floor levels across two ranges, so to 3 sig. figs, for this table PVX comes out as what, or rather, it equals 353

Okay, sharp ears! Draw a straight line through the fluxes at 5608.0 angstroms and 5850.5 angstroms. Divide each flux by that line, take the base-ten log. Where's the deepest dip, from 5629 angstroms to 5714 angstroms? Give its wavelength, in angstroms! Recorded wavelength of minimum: 5630.5 angstroms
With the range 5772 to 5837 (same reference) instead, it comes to 5820.5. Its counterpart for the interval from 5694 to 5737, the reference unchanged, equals 5728.0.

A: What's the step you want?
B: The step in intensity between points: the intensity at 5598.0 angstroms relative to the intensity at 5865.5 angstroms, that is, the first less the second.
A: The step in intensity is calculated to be -2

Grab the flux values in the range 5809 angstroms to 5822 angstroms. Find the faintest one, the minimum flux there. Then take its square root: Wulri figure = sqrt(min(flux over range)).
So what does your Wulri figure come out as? 4.32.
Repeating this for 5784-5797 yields 4.77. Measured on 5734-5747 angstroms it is 4.61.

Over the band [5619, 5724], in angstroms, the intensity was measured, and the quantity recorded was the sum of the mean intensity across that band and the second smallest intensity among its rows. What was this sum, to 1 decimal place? 35.5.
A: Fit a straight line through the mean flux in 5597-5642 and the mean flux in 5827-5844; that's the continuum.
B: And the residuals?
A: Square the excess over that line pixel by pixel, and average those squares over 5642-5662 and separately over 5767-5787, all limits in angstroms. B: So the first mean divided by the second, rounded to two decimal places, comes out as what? 0.52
